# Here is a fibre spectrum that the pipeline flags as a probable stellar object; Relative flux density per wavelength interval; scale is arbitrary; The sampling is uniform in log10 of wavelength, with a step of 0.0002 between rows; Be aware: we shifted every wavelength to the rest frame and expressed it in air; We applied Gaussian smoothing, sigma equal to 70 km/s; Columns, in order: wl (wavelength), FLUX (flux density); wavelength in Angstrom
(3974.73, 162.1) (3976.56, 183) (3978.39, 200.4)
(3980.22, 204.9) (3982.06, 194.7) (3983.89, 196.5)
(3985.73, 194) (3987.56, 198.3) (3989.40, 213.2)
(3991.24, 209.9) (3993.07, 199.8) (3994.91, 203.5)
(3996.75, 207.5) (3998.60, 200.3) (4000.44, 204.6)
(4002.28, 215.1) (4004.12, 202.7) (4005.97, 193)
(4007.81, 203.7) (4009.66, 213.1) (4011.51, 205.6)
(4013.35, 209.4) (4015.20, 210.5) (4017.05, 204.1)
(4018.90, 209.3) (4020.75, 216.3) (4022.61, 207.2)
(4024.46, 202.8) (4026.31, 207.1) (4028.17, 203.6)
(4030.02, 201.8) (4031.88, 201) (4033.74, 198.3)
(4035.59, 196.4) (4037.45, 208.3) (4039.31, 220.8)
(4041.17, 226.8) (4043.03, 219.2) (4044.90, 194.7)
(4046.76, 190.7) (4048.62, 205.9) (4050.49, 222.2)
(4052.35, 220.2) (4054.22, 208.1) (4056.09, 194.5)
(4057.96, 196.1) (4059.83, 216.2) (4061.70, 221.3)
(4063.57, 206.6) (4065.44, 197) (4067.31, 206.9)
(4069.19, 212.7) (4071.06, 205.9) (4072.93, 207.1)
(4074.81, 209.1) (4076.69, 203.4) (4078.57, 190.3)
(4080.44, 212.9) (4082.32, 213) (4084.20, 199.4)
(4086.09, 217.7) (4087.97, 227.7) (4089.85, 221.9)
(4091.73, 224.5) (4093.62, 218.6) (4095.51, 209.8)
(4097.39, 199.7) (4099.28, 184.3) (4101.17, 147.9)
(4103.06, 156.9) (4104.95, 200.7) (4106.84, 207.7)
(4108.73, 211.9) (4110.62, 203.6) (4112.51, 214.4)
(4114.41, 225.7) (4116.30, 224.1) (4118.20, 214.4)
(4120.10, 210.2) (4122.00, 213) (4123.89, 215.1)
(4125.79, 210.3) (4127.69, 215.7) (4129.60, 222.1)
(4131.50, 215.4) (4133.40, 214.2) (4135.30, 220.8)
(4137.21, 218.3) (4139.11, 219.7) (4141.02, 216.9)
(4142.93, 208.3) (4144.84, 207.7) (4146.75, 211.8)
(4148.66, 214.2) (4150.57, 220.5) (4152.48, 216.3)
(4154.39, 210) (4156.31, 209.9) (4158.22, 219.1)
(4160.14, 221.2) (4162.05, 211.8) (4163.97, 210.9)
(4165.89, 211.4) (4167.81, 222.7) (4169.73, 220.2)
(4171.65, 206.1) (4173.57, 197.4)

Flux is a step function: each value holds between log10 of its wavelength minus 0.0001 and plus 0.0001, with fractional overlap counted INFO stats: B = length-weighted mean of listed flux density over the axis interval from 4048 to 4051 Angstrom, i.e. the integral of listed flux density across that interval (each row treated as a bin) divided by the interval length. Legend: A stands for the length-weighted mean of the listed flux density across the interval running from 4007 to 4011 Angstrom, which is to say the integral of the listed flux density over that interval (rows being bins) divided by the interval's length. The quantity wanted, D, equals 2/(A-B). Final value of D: -0.36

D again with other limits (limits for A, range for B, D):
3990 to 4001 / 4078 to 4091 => -0.24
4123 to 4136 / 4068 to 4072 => 0.29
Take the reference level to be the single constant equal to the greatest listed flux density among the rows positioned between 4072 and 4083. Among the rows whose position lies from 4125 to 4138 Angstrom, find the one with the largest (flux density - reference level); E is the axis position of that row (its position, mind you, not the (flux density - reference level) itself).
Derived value 4129.60 Angstrom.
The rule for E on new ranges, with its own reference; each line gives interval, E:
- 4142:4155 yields 4150.57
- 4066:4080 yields 4069.19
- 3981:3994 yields 3989.40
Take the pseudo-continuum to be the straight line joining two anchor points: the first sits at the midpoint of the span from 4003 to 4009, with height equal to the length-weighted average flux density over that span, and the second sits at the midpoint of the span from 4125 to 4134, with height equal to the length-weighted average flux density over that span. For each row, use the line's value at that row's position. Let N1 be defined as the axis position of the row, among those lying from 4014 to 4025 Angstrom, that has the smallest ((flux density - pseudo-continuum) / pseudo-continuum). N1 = 4024.46 Angstrom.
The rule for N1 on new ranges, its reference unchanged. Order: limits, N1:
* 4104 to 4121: 4104.95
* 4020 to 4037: 4035.59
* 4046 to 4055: 4046.76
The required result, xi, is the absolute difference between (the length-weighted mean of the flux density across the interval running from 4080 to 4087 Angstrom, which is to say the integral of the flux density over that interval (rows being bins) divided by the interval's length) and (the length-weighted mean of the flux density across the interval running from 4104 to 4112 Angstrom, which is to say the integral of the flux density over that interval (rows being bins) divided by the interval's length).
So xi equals 4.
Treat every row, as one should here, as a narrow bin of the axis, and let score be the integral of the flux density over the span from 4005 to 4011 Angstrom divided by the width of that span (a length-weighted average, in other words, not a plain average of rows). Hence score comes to 203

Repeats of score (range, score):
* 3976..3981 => 197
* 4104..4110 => 207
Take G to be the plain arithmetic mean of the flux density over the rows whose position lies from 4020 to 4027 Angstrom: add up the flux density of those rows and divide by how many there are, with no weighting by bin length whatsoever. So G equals 208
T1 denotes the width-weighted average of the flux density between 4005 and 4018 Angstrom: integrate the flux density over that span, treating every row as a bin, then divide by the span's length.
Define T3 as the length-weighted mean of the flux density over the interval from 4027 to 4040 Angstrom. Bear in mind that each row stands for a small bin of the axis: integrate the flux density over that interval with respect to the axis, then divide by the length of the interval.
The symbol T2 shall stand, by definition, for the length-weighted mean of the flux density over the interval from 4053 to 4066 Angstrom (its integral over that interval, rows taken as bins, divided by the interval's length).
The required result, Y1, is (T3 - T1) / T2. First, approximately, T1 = 205.6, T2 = 206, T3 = 204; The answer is -0.007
